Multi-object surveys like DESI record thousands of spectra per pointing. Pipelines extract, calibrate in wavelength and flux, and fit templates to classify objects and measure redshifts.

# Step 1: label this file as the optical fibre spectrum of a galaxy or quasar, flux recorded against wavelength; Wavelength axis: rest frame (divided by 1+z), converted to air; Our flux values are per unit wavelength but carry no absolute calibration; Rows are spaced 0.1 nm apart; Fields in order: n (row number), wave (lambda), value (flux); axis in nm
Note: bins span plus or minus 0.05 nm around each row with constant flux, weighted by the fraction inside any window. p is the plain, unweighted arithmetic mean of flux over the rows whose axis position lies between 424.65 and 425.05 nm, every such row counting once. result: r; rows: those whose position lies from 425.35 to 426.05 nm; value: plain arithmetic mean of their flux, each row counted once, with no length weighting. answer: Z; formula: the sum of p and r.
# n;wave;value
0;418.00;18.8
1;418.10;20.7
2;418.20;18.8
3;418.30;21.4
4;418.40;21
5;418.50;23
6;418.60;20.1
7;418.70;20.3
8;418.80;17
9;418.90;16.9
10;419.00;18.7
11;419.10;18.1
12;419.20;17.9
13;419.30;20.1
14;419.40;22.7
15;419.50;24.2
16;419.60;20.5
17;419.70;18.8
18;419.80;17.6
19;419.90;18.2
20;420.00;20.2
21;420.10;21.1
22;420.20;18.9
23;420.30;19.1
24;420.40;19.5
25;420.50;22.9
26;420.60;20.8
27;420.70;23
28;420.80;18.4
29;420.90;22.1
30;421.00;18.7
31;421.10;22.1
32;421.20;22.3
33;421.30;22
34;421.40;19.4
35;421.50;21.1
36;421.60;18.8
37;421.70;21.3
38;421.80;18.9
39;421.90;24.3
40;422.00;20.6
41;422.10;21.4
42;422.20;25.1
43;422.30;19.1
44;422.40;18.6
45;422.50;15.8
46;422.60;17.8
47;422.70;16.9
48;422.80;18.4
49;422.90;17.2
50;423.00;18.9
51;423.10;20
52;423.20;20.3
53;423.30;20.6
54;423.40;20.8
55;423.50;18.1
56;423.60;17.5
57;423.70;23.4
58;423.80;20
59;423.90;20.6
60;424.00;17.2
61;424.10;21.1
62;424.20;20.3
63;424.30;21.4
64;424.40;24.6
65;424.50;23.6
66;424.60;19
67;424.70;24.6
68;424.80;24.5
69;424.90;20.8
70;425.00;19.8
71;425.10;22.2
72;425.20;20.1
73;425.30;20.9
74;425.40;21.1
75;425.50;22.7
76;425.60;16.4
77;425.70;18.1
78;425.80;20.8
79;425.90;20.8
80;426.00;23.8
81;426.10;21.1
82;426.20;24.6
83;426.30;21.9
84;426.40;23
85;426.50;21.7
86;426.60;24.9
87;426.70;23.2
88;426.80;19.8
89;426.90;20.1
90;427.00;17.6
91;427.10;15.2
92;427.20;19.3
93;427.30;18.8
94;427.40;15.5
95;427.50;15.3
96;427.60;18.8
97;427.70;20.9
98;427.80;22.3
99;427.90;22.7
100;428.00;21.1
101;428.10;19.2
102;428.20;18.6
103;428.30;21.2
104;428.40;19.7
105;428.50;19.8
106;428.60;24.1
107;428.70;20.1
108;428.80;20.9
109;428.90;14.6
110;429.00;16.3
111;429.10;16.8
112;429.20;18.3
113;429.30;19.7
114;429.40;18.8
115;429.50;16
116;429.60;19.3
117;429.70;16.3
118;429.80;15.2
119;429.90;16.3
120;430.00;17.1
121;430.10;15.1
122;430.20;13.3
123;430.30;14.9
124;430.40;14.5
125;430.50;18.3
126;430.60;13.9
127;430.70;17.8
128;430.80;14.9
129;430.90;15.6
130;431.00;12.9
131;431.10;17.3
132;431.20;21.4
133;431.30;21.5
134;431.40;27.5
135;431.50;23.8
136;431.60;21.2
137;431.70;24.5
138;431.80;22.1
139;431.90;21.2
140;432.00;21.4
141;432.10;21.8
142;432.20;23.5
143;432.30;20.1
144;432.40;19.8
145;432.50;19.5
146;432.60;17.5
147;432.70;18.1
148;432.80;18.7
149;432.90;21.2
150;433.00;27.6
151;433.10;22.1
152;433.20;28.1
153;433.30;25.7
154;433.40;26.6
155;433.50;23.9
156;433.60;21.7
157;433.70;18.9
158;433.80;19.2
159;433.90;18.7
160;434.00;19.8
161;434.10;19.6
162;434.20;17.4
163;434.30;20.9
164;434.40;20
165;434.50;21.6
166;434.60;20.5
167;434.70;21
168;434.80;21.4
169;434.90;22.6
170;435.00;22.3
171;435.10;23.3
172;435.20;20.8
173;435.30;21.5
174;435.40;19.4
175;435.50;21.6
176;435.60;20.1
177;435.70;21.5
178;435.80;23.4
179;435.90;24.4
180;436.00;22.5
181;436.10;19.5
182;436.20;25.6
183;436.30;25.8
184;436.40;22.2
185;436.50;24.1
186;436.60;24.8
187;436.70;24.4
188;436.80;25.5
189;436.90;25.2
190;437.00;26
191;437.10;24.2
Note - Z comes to 43.0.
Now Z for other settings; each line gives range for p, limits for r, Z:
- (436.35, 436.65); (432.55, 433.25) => 45.6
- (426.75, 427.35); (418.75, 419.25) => 36.2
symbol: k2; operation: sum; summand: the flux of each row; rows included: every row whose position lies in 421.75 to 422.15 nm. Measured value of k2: 85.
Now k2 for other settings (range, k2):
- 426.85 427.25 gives 72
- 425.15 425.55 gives 85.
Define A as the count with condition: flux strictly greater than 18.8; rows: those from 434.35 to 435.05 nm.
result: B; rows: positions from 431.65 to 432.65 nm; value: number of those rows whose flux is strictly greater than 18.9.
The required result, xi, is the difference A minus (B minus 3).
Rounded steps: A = 7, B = 9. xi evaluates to 1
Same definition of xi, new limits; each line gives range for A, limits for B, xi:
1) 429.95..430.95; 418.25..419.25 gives -2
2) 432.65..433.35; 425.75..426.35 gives 2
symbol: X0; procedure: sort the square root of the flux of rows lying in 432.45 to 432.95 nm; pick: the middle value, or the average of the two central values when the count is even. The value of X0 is 4.32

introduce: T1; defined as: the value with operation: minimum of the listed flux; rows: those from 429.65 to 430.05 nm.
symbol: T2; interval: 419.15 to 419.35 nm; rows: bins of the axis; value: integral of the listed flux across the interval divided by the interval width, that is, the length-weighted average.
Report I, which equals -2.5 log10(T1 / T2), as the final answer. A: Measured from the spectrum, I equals 0.2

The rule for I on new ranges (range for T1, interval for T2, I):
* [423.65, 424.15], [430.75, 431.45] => 0.1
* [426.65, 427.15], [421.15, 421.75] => 0.3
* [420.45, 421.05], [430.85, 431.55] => 0.1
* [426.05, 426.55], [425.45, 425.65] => -0.1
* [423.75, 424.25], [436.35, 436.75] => 0.4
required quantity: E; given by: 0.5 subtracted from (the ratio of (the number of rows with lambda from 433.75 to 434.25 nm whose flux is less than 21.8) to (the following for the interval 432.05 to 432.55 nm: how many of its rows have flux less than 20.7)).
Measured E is 1.2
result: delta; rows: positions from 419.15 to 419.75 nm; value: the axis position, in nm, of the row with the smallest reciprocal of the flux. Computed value 419.50 nm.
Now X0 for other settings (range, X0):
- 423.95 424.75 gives 4.61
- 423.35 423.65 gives 4.25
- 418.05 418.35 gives 4.55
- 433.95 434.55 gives 4.46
